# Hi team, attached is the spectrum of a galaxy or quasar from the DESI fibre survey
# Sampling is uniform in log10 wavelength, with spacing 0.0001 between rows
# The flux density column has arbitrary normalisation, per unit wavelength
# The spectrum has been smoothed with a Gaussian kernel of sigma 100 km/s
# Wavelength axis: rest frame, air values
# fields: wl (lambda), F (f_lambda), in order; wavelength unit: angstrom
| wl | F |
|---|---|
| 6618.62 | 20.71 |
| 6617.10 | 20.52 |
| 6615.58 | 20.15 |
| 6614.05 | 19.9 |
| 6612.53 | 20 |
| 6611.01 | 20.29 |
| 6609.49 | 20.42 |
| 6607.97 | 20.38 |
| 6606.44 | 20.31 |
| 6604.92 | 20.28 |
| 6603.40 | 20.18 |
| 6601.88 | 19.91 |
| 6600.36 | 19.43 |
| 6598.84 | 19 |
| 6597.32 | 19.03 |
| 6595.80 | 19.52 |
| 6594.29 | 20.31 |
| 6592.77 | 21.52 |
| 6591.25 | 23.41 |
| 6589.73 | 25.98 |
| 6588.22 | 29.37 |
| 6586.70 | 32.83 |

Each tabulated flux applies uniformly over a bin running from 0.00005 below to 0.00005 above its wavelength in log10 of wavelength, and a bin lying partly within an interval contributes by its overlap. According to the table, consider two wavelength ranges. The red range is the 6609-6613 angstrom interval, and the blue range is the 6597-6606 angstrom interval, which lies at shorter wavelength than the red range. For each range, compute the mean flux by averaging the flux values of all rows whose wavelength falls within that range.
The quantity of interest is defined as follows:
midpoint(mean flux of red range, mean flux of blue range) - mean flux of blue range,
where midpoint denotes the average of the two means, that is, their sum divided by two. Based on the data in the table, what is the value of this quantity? 0.3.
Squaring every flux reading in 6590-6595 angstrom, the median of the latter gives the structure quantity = 463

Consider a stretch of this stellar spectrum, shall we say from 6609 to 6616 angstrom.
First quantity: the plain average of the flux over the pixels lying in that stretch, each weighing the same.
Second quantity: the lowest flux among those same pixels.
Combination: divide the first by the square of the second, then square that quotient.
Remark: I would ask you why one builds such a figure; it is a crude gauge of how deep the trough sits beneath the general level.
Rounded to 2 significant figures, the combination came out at 0.0026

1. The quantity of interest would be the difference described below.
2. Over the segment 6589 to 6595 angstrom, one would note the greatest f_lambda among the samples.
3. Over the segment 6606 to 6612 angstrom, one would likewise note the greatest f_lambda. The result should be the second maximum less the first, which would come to -6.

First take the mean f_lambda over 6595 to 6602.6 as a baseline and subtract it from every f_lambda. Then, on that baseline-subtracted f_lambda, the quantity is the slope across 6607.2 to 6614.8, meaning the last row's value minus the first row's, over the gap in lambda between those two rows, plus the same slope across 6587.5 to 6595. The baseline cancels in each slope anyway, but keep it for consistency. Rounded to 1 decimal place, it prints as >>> -1.6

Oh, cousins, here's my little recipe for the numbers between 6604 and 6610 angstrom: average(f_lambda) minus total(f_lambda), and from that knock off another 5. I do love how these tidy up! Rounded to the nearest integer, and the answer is -66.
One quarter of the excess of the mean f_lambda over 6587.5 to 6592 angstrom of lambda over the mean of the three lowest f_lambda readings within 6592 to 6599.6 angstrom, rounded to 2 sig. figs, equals 1.8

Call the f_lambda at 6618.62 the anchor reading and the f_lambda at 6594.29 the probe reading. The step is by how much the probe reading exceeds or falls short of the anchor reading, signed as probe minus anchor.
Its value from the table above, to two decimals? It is -0.40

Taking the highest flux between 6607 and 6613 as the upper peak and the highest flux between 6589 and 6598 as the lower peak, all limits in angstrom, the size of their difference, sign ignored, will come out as 5.6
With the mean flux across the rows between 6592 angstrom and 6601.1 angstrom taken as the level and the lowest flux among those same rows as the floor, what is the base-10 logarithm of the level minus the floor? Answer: -0.1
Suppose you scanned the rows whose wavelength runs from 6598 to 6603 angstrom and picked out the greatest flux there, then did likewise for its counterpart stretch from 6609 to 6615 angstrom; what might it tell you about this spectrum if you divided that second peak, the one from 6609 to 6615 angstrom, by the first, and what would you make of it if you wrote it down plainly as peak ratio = 1.03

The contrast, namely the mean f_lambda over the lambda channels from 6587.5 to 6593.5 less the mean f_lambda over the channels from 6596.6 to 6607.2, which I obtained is 5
